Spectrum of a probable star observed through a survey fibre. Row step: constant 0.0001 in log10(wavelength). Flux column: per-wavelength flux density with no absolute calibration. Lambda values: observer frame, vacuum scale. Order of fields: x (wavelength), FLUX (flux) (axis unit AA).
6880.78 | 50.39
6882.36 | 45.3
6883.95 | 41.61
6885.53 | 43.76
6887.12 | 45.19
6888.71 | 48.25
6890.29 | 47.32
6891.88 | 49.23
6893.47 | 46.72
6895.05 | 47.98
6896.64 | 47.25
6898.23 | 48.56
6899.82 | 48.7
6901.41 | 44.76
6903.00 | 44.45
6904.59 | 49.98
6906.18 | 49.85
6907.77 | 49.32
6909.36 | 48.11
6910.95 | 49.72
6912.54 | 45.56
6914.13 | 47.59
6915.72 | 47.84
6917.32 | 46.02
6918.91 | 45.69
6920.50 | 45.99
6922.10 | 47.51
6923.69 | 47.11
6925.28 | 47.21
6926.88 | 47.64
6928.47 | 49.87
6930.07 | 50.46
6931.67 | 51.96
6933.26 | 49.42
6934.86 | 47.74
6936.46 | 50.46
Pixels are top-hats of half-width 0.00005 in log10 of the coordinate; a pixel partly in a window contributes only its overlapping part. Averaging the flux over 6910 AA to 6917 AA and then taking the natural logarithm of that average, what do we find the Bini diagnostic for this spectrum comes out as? 3.86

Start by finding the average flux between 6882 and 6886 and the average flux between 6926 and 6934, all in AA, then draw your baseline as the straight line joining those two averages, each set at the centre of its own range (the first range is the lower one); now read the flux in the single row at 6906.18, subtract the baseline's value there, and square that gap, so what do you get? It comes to 11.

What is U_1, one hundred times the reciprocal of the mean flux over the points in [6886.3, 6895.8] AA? 2.11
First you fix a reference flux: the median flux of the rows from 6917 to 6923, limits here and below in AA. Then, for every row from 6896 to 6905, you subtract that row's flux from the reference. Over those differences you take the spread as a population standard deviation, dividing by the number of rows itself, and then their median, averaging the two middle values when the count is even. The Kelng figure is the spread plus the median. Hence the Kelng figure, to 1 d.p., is 0.2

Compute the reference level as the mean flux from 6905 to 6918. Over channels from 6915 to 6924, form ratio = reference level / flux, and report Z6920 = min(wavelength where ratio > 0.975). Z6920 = 6915.72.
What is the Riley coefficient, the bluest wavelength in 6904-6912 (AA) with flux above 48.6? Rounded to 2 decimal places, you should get 6904.59 AA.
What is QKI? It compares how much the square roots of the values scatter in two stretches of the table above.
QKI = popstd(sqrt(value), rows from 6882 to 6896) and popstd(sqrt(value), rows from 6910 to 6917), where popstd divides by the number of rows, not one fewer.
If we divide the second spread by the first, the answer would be 0.63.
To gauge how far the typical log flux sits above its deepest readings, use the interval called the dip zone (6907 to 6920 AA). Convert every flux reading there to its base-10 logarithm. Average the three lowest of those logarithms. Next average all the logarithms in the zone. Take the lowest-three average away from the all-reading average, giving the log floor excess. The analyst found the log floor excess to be 0.016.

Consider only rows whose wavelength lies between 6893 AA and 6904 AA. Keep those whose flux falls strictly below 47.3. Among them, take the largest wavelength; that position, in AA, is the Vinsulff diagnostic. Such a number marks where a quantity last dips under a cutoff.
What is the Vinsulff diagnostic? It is 6903.00 AA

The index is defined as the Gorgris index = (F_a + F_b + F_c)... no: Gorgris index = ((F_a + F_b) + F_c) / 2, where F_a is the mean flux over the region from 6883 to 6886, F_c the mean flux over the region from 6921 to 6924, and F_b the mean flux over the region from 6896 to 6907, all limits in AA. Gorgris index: 68.8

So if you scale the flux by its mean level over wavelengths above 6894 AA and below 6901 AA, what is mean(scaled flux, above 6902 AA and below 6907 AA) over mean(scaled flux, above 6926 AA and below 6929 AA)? 0.99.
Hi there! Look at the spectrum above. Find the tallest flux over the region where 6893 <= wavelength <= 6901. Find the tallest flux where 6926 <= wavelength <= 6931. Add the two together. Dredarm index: 99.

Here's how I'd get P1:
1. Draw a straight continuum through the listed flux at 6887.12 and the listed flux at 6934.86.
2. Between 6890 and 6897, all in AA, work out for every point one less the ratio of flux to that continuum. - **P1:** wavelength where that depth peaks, 6893.47 AA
